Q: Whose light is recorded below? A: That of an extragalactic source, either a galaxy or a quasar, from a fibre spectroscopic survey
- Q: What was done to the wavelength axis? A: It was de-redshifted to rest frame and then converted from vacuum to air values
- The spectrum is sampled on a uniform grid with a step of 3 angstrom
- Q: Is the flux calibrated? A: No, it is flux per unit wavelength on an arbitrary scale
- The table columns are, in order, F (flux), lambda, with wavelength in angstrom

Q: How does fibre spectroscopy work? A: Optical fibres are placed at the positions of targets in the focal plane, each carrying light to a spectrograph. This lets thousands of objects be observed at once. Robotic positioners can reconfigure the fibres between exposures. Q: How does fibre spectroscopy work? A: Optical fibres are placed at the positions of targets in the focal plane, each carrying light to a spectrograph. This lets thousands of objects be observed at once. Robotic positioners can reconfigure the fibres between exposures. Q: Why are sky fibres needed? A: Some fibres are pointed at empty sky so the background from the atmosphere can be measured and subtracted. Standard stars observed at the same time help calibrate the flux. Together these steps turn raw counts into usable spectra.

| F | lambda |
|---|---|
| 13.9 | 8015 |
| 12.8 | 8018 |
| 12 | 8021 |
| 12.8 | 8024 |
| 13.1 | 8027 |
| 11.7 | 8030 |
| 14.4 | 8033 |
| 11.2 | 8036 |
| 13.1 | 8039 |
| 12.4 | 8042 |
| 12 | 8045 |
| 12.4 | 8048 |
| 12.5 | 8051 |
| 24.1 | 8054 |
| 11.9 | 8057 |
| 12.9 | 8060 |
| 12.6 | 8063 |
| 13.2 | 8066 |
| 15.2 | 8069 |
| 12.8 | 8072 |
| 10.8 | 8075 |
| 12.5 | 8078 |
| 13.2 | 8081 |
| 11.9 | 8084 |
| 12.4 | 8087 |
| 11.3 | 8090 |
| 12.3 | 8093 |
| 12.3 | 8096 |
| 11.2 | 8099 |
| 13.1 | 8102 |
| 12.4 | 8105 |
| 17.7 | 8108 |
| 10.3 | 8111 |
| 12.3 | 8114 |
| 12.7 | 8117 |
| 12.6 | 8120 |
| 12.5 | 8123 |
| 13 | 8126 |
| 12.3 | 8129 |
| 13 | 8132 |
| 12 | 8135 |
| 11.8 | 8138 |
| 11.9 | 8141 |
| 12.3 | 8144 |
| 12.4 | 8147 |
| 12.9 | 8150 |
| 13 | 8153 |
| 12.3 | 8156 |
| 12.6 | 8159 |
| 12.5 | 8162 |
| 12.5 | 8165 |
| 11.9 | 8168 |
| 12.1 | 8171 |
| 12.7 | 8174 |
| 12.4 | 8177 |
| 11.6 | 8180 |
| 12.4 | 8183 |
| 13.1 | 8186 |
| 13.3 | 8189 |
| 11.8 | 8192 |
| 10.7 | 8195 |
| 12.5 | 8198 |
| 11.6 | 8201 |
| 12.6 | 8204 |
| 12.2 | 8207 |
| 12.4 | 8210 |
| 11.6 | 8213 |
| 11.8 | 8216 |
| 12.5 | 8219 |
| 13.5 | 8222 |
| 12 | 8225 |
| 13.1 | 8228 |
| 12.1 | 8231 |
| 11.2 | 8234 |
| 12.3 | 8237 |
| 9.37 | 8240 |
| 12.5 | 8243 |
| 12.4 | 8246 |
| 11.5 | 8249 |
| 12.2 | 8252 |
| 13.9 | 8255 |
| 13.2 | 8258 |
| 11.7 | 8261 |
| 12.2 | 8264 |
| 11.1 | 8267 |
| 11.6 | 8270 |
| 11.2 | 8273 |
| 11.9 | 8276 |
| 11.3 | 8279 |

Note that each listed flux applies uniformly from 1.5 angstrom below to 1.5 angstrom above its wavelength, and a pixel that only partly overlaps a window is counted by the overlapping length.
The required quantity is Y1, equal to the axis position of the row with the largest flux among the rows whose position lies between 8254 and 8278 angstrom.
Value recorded 8255 angstrom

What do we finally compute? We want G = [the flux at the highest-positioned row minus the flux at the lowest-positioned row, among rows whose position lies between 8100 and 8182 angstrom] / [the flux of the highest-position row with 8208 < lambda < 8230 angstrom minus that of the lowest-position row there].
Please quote -2.1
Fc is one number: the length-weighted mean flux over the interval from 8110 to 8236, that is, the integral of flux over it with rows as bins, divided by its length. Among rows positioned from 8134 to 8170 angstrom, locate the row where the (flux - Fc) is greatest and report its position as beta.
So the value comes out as 8153 angstrom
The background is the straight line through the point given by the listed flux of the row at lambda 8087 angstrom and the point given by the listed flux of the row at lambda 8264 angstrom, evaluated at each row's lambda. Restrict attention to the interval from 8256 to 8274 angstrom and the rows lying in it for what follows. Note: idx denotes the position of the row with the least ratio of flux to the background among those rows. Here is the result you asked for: 8267 angstrom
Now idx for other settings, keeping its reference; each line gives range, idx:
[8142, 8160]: 8144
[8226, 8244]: 8240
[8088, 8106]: 8099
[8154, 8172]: 8168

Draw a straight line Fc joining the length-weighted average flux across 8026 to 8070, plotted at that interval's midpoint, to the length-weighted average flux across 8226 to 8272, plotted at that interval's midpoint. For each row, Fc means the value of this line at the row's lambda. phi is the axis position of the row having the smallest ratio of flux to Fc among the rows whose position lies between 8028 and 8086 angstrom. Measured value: 8075 angstrom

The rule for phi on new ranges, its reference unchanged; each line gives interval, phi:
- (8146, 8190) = 8180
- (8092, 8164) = 8111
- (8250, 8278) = 8267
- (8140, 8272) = 8240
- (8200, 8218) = 8201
